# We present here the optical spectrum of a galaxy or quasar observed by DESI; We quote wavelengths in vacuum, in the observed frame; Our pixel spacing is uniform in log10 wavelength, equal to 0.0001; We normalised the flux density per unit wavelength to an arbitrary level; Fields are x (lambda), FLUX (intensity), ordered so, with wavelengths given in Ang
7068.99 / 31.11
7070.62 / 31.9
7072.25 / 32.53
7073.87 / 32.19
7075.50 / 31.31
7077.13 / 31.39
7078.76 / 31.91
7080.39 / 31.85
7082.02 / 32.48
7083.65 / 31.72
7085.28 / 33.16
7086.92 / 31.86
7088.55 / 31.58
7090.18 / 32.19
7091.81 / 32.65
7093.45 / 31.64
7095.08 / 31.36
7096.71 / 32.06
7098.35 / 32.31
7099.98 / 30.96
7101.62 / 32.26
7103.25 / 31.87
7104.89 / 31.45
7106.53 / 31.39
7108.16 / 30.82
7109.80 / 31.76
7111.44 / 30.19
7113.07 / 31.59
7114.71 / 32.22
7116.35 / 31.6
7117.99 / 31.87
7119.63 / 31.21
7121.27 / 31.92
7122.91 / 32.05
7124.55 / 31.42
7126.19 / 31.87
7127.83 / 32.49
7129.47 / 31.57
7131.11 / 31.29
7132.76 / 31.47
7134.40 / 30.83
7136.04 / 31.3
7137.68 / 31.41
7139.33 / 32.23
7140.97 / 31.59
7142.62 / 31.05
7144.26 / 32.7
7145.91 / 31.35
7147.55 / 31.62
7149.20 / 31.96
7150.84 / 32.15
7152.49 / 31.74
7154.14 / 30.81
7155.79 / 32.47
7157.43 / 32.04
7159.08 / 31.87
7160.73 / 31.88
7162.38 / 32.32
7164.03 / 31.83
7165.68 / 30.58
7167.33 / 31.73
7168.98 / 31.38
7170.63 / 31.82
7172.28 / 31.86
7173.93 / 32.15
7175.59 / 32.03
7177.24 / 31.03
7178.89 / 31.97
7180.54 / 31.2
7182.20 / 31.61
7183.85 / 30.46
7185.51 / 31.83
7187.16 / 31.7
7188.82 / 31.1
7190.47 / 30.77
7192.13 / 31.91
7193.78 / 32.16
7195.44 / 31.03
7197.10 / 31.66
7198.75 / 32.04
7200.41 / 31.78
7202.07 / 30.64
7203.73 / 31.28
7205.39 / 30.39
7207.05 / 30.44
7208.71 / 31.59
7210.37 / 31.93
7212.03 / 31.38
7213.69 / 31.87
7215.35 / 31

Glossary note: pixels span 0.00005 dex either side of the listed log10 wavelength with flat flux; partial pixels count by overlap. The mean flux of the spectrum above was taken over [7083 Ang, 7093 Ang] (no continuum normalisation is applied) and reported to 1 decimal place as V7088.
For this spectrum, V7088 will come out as 32.2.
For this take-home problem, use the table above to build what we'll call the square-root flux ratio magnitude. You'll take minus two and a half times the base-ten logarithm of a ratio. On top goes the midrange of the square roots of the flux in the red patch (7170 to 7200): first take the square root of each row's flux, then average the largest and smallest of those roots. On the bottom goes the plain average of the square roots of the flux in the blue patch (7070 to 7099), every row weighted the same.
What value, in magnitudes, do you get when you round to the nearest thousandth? 0.012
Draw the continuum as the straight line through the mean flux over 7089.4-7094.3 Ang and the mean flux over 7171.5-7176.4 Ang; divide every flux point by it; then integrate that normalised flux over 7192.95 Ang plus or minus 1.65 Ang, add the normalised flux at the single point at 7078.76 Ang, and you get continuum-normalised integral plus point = 4.31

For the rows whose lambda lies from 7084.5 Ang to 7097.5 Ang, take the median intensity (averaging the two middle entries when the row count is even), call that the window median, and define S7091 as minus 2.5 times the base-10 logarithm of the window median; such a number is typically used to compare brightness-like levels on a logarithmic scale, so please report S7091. -3.76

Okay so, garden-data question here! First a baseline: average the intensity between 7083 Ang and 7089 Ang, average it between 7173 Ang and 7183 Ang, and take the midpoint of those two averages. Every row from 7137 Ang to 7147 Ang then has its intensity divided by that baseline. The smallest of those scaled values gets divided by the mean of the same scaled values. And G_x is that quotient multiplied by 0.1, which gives 0.0979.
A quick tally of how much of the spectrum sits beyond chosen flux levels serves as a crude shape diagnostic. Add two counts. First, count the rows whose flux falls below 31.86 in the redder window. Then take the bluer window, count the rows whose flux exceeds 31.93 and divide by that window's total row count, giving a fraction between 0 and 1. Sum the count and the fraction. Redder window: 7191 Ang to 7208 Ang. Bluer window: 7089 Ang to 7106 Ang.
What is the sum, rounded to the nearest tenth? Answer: 7.5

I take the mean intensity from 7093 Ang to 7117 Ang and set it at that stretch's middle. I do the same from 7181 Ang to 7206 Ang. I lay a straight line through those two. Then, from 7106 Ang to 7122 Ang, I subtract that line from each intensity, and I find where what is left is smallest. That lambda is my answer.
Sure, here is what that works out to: 7111.44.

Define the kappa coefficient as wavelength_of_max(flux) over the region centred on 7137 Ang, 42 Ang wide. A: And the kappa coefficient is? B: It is 7144.26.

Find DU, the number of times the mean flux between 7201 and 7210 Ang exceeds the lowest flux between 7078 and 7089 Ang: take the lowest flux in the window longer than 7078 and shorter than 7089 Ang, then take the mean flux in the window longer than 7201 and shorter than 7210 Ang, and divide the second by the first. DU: 0.98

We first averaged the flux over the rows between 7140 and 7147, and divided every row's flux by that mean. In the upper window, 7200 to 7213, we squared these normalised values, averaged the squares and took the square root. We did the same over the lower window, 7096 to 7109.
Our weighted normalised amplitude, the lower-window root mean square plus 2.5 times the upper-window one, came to 3.46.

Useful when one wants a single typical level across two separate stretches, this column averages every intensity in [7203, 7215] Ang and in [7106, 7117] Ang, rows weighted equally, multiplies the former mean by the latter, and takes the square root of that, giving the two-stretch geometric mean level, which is 31.32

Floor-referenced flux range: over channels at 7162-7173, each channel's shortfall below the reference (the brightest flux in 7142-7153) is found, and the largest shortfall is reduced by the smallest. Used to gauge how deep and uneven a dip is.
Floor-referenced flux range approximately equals 1.74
